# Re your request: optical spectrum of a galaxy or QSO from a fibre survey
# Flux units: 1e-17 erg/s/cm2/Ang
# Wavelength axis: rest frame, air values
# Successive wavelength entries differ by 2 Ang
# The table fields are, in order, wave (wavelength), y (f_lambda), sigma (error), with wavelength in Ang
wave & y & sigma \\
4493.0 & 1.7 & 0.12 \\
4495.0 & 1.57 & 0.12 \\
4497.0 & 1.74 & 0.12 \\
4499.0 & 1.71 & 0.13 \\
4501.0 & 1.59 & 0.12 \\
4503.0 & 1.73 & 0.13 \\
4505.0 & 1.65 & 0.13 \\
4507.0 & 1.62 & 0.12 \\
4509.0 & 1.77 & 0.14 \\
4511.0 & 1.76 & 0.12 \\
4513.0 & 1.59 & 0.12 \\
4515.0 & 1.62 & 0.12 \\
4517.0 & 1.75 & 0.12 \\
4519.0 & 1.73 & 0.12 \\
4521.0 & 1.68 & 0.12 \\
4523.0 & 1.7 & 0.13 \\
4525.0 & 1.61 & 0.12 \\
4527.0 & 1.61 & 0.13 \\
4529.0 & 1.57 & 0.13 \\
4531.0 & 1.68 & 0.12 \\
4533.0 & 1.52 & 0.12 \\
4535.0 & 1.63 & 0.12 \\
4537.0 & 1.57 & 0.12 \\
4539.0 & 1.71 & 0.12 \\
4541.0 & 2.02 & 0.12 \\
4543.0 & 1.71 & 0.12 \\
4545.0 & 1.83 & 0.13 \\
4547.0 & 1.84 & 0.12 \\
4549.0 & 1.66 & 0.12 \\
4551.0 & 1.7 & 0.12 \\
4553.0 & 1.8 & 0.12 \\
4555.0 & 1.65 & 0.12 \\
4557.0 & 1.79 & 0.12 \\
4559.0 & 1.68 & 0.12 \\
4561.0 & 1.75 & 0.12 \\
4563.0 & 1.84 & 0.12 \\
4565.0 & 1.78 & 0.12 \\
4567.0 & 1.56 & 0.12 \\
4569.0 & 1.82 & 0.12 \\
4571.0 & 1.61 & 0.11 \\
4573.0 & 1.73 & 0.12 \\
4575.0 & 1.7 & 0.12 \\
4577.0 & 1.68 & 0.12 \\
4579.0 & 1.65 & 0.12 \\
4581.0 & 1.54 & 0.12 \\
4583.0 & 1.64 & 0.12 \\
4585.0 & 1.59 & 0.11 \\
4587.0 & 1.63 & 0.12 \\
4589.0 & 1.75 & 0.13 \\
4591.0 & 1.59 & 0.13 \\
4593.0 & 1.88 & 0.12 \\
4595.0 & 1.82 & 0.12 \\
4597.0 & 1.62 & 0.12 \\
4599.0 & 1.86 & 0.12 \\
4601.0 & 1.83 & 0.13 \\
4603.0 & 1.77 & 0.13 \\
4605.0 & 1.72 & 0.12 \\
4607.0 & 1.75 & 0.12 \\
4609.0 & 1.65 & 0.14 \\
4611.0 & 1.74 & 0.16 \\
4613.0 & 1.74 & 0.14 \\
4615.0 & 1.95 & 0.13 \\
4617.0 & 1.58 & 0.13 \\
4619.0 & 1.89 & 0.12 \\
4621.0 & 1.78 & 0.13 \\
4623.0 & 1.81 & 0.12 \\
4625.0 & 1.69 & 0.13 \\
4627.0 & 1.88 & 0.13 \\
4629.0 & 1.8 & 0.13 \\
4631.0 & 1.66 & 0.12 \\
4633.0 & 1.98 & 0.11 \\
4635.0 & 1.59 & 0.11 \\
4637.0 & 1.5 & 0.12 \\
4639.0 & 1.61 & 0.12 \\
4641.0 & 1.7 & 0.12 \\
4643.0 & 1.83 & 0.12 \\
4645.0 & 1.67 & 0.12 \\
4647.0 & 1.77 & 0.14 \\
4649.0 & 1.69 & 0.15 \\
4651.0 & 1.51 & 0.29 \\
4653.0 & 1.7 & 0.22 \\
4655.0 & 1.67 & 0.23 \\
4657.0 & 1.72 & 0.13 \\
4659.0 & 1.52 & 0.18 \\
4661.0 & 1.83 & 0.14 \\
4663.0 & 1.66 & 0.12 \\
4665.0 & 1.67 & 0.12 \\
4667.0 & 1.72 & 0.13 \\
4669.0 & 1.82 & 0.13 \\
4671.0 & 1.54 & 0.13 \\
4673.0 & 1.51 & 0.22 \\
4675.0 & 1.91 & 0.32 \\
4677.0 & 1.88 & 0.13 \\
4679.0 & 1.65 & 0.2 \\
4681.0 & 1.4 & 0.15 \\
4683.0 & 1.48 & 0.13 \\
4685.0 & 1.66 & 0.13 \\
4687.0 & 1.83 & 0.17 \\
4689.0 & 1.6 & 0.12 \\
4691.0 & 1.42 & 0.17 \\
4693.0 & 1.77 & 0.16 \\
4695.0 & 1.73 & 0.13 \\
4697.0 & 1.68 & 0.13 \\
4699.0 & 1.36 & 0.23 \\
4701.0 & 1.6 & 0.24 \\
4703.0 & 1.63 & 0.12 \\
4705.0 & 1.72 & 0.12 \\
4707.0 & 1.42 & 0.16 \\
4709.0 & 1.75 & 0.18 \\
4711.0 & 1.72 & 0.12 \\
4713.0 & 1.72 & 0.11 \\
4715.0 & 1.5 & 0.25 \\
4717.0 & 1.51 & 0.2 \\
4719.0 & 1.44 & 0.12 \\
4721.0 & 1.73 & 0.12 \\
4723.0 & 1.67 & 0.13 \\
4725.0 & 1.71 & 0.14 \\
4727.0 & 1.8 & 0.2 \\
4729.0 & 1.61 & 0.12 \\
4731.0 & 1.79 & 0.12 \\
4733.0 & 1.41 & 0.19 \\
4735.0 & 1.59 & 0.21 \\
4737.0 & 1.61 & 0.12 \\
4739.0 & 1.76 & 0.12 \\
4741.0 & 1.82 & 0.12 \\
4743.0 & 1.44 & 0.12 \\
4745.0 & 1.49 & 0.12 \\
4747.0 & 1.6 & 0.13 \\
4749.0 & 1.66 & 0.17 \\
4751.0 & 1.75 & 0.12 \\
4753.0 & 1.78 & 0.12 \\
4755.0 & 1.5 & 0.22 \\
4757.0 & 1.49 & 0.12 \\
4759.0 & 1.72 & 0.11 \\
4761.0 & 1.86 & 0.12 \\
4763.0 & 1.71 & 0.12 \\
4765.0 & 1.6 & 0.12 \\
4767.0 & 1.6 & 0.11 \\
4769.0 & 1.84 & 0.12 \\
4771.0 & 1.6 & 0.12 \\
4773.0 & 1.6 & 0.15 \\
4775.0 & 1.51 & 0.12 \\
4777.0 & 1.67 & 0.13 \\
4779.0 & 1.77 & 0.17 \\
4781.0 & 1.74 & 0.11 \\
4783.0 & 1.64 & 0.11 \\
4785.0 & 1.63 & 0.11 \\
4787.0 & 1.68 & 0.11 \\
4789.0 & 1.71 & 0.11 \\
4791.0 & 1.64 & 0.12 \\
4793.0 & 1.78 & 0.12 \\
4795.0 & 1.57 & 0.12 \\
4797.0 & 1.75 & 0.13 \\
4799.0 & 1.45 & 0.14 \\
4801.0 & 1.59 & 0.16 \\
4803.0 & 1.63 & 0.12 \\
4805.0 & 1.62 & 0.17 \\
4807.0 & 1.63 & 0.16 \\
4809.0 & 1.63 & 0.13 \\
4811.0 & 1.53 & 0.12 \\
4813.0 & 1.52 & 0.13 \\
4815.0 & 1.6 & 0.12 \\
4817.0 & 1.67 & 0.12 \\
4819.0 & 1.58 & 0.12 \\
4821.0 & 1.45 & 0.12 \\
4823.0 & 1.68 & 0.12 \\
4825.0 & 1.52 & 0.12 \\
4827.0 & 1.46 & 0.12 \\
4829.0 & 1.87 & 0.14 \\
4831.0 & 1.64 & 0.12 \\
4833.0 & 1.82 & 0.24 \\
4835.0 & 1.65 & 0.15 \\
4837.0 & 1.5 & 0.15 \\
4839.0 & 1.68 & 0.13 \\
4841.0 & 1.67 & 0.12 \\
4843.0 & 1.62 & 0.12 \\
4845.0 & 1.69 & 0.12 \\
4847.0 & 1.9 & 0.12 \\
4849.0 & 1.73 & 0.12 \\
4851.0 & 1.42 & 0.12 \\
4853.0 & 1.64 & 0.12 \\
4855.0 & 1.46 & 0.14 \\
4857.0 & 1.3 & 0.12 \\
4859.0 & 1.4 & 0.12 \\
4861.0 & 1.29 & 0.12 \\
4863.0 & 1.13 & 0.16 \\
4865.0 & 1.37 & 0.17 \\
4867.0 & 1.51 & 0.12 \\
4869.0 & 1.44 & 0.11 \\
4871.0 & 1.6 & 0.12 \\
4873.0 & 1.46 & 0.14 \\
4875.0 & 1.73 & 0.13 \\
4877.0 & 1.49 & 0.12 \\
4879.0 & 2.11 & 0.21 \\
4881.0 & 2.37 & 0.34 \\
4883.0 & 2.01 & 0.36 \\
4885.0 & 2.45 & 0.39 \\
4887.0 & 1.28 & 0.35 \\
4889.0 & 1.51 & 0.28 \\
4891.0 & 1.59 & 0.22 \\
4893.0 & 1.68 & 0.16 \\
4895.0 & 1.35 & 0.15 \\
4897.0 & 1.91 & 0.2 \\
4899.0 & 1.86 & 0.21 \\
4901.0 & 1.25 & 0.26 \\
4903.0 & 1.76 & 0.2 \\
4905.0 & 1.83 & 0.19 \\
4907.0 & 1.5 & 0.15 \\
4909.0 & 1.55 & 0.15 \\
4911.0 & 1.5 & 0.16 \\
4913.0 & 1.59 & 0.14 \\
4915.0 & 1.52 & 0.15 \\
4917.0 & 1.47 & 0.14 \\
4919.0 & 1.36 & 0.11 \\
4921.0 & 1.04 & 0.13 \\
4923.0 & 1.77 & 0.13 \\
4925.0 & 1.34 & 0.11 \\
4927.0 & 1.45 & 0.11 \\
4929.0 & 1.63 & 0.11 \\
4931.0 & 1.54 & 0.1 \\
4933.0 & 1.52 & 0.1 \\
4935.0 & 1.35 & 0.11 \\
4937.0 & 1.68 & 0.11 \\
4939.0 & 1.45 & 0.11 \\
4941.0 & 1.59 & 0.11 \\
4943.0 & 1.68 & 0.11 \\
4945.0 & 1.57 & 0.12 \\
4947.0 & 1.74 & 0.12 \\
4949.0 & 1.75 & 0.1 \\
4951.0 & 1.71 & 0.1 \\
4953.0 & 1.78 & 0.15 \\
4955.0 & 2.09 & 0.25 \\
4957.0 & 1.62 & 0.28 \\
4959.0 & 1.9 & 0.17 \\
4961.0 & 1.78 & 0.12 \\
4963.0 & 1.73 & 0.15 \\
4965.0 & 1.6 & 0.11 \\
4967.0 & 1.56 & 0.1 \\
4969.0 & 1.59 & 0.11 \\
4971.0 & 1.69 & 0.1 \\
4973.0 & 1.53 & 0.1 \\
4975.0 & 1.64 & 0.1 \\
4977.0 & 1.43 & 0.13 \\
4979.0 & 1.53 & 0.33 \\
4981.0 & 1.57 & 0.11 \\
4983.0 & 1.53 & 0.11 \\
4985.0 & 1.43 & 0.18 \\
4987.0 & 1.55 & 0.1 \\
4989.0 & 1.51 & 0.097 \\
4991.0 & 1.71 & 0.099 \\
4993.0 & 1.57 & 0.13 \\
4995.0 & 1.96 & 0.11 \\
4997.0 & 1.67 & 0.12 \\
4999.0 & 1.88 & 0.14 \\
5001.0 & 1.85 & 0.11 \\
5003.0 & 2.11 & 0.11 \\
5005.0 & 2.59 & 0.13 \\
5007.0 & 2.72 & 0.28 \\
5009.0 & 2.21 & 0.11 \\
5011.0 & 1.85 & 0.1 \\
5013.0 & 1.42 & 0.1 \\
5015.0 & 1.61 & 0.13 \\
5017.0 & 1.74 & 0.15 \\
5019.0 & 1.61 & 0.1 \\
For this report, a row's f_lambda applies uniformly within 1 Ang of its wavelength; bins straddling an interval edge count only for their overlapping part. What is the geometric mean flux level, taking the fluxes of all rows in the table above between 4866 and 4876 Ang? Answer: 1.54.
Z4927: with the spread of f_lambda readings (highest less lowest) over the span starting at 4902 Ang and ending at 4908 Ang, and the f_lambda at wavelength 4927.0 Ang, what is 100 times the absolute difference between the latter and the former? 112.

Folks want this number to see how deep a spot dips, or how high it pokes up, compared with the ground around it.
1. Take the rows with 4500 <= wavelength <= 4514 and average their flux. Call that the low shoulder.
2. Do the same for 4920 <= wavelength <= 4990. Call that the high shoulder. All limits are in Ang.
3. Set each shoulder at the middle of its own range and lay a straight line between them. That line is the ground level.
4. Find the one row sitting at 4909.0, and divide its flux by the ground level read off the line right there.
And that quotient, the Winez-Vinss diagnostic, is 0.97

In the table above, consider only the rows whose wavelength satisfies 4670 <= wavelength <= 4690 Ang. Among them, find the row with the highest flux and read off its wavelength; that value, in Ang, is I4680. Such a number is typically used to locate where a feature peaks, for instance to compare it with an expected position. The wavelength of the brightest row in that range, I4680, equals 4675.0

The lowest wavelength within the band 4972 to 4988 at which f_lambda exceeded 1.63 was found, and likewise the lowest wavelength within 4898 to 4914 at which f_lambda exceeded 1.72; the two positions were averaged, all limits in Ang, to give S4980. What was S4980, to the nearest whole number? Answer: 4937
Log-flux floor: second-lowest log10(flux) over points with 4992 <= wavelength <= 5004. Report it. 0.22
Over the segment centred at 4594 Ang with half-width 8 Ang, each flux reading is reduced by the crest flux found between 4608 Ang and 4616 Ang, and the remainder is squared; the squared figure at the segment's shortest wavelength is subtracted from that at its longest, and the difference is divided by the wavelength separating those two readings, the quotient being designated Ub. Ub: -0.0063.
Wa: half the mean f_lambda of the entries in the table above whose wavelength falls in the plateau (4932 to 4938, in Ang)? 0.758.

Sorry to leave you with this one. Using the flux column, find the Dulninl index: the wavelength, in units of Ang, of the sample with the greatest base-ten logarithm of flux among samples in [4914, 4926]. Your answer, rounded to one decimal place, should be 4923.0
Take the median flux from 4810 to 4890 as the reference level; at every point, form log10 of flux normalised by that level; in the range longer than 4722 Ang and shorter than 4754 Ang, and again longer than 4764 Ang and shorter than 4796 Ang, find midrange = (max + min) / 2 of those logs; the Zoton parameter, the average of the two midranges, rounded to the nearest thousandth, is 0.012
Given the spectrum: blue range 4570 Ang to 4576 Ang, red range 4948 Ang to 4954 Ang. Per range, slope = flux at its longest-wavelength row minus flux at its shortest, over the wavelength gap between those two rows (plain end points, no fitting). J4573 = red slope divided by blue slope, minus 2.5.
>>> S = -2.2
